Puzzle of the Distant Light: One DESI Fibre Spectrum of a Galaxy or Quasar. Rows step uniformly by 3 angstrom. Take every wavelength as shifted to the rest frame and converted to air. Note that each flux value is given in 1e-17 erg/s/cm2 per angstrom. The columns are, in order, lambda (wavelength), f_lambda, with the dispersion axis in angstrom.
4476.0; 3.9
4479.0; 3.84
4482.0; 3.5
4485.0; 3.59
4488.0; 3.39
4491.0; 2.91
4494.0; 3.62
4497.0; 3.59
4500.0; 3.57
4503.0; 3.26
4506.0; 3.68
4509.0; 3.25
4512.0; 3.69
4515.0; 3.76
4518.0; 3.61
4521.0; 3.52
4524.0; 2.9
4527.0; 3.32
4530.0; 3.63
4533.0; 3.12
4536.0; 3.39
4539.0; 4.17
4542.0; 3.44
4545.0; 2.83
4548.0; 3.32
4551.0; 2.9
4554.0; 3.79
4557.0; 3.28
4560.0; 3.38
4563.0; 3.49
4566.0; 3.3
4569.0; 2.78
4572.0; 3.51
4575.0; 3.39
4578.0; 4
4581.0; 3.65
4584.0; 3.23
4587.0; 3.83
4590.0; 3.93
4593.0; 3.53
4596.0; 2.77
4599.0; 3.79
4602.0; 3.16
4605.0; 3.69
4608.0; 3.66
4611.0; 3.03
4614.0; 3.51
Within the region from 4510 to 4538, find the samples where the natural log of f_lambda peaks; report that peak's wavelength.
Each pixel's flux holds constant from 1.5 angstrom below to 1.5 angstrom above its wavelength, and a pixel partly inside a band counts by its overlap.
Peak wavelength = 4515.0 angstrom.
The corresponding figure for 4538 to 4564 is 4539.0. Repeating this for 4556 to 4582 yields 4578.0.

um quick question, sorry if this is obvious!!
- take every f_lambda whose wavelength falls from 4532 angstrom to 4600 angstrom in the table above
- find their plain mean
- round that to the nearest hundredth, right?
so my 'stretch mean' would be 3.43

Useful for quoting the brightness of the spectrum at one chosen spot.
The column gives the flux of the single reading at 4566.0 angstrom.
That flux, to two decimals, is 3.30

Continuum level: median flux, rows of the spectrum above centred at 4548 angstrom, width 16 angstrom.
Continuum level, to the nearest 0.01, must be 3.32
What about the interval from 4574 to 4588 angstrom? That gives 3.65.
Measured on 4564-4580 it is 3.39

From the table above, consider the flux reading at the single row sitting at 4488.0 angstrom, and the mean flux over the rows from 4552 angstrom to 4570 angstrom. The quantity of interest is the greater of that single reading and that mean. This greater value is 3.39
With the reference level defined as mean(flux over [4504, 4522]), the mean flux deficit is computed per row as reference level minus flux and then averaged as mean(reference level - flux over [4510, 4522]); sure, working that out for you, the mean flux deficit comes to -0.06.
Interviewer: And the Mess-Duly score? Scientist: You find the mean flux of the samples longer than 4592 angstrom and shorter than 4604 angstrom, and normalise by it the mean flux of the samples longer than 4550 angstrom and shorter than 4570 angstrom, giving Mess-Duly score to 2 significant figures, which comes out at 0.99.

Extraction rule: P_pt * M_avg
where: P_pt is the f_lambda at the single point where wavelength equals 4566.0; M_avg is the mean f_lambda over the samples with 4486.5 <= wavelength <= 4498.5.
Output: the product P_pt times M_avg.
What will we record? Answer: 11.1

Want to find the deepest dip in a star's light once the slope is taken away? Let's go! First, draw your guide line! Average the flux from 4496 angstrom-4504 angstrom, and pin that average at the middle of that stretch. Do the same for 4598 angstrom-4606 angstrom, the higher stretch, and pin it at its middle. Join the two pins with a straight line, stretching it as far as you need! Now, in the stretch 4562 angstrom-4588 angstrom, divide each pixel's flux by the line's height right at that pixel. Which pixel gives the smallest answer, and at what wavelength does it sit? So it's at 4569.0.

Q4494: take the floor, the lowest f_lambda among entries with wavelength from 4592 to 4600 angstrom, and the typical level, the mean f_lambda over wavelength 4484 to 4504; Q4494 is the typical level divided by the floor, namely 1.23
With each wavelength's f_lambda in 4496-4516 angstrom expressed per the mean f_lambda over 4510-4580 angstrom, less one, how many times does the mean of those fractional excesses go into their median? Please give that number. 1.4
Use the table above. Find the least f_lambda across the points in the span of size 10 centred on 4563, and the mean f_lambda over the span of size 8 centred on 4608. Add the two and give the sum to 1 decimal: 6.8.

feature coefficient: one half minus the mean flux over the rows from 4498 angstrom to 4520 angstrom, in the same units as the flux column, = -3.05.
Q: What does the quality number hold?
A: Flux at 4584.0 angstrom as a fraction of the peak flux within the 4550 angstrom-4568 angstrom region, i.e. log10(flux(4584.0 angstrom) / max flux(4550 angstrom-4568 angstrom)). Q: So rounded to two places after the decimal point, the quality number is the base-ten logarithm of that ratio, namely -0.07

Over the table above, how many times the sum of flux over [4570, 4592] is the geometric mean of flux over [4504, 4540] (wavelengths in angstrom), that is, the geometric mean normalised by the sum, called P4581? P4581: 0.14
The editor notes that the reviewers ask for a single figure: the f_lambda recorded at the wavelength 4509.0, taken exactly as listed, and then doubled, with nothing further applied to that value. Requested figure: 6.5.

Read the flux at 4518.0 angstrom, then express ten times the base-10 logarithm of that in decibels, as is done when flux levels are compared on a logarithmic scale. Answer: 5.58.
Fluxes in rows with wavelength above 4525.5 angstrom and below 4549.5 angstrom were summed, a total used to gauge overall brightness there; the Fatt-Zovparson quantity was 27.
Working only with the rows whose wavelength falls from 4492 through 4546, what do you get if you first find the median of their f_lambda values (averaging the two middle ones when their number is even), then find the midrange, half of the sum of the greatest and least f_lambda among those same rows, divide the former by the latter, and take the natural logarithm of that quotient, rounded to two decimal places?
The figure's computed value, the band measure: 0.01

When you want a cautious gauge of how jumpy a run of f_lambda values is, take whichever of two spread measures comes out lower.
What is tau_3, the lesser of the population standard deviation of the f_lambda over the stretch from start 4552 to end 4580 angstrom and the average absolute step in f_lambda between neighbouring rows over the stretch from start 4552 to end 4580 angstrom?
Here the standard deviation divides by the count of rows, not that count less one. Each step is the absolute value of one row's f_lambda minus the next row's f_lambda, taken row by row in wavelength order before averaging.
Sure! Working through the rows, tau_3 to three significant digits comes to 0.321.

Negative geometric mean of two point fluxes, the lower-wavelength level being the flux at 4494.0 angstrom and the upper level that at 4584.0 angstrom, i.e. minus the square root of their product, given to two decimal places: -3.42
